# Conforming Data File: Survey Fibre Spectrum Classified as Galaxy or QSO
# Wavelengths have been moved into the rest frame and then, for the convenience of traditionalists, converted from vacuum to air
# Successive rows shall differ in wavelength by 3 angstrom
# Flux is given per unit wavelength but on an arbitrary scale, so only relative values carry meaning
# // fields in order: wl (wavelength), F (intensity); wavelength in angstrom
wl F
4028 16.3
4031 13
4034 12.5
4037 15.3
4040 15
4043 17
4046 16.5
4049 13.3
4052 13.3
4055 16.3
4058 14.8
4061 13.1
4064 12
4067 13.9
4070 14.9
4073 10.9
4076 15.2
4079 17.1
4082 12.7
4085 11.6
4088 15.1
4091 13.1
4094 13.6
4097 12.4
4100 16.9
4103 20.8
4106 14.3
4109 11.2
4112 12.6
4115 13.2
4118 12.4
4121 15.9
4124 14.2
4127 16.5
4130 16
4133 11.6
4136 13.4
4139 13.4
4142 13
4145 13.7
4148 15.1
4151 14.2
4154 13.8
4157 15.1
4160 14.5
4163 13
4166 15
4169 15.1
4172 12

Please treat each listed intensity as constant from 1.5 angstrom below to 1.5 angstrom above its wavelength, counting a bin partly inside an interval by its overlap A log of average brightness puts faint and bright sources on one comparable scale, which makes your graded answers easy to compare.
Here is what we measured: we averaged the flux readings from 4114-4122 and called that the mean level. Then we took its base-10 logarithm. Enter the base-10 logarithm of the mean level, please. 1.14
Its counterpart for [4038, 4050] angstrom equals 1.19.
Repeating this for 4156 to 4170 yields 1.16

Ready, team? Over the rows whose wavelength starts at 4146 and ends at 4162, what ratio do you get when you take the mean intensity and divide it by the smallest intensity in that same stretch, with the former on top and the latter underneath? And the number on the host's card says 1.05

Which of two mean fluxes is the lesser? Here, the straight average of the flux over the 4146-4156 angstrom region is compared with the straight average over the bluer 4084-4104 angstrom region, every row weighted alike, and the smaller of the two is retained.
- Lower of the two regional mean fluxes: 14.4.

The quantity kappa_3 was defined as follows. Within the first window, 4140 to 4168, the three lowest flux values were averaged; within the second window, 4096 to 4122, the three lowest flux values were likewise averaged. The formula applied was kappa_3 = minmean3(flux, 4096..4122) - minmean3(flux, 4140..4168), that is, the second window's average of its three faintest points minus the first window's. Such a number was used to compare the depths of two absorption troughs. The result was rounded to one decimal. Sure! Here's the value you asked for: -1.2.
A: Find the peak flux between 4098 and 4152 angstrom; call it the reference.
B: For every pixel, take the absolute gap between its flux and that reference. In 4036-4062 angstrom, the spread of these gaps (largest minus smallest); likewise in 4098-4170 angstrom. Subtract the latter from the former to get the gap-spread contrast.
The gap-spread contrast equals -6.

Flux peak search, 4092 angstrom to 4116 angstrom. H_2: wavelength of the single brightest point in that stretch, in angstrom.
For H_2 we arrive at 4103 angstrom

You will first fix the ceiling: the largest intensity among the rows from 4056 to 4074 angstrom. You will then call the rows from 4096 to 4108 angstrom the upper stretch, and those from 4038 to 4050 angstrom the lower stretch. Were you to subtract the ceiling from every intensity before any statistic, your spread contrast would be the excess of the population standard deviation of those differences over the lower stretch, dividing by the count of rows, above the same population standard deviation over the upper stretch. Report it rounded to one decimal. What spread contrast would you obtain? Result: -1.7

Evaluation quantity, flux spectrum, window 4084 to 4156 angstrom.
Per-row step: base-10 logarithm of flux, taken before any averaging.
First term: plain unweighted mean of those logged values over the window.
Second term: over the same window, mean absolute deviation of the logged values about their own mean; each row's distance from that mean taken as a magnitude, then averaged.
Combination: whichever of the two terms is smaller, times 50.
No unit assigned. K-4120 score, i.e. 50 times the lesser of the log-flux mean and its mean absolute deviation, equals 2.3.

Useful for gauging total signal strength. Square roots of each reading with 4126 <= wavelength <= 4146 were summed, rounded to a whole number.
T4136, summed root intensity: 26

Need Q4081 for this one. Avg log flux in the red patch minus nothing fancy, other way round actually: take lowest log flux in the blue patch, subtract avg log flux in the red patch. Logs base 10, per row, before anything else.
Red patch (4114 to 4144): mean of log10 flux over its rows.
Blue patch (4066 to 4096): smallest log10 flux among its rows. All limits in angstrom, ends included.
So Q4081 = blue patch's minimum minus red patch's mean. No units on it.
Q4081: -0.105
